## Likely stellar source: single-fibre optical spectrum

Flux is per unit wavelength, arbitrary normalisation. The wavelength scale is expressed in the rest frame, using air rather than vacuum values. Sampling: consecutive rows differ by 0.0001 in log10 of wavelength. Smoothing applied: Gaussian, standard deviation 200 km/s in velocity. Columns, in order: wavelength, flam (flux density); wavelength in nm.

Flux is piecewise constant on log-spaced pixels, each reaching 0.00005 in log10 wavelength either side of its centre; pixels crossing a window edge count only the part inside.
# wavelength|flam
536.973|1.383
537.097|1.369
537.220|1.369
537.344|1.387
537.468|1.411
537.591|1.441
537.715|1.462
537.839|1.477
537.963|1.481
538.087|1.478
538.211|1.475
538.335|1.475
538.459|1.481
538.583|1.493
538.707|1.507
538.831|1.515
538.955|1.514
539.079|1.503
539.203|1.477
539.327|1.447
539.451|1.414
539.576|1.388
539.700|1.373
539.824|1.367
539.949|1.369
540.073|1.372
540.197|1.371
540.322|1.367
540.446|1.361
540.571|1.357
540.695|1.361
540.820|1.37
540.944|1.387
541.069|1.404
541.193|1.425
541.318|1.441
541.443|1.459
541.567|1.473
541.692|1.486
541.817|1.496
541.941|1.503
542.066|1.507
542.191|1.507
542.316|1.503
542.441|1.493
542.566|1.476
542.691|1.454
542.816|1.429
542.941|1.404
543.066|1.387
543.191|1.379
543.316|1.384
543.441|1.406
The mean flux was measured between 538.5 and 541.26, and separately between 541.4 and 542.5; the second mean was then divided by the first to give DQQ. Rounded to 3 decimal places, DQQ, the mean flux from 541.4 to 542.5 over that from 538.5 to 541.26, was 1.054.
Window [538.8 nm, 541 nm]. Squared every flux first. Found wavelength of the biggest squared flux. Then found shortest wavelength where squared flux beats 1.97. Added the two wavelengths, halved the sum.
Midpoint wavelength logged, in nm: 538.83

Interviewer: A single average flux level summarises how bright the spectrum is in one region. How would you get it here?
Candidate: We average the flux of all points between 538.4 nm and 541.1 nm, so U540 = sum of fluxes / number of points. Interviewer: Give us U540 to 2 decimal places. 1.42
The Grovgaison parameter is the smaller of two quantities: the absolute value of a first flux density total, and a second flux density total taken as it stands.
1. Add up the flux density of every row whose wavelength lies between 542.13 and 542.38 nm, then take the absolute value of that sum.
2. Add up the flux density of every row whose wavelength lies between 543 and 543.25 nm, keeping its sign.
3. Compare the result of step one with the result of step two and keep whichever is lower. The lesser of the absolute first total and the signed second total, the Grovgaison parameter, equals 2.77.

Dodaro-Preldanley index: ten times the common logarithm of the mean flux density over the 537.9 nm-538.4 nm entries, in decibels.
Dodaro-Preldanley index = 1.69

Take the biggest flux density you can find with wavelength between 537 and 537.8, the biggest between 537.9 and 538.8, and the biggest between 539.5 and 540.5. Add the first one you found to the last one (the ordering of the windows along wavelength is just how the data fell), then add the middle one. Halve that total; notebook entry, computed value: 2.18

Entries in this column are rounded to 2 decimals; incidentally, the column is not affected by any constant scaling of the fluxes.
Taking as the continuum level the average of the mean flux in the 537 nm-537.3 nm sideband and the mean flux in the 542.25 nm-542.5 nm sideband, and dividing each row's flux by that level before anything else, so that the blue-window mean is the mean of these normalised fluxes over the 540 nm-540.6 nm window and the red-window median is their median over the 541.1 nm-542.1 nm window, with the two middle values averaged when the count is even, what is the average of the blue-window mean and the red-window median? 0.99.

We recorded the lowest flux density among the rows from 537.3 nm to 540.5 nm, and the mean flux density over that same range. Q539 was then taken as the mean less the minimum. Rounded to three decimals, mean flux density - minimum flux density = 0.078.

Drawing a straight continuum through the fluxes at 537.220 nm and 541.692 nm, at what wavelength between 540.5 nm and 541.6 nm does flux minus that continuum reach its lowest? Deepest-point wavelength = 540.571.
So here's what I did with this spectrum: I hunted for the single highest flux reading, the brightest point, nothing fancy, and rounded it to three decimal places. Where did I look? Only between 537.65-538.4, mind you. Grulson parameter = 1.481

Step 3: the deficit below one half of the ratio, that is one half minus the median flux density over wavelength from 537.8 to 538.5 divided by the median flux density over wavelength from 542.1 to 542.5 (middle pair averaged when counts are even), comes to -0.48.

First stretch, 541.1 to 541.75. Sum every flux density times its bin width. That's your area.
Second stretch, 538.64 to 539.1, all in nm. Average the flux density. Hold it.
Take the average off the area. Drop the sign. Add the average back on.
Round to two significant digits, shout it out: 2.1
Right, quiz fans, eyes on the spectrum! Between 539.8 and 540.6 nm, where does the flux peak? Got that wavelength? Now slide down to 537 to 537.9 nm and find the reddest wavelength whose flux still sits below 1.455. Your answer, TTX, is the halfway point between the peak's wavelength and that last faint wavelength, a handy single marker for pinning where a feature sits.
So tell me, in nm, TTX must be 538.83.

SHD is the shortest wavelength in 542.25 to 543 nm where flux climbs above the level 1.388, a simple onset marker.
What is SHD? 542.316 nm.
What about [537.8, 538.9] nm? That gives 537.839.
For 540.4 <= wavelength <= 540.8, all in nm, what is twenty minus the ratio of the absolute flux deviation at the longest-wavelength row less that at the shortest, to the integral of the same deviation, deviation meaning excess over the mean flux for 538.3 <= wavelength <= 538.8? 20.0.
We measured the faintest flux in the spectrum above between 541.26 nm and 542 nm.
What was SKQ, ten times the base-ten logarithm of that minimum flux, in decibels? 1.59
